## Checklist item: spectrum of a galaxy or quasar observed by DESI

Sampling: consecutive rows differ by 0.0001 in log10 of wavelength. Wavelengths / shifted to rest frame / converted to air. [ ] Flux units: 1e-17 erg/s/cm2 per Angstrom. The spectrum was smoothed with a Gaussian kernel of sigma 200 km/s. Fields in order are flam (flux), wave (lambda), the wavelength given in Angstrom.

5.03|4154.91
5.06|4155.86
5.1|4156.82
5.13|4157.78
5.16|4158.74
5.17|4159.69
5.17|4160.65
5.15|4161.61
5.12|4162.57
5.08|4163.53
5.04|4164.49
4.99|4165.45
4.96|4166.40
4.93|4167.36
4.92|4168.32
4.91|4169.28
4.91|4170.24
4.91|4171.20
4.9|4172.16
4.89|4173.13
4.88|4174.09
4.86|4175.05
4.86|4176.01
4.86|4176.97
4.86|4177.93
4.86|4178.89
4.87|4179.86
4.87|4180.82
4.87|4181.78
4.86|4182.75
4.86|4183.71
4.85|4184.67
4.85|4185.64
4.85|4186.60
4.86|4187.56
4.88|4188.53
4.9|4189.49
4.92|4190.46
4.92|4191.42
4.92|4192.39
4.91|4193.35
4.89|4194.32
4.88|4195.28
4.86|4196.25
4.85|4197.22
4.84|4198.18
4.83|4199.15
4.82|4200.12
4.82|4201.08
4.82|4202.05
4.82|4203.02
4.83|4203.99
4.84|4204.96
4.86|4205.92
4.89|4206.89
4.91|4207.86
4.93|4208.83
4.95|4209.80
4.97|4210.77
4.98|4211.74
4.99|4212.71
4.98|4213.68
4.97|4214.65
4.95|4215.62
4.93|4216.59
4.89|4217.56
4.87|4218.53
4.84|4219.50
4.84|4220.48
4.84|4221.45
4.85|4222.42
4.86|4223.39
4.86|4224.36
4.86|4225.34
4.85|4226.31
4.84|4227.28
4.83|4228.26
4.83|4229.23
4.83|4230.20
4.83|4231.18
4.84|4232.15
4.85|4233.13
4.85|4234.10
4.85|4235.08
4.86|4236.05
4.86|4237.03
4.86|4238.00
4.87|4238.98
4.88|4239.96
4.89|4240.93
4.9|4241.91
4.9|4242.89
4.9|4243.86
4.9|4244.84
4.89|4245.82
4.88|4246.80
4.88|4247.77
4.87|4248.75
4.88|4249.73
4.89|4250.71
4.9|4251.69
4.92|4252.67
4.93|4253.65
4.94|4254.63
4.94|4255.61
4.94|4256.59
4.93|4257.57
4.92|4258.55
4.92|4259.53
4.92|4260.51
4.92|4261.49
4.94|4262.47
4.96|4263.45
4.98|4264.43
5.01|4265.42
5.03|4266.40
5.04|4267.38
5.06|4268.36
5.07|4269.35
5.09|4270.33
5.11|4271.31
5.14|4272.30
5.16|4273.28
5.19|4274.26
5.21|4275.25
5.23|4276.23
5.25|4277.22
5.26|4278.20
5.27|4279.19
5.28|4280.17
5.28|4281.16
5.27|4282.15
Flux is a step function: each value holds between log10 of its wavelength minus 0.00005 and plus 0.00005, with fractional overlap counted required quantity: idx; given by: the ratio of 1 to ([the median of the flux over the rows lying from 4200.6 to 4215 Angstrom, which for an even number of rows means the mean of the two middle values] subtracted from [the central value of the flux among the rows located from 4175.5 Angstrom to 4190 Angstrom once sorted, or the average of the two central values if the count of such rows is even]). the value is -20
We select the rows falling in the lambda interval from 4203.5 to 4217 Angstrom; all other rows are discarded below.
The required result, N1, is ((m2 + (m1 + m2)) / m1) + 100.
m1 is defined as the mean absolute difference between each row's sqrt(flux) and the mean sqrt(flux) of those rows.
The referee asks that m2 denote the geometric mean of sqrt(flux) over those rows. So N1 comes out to 552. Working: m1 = 0.010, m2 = 2.220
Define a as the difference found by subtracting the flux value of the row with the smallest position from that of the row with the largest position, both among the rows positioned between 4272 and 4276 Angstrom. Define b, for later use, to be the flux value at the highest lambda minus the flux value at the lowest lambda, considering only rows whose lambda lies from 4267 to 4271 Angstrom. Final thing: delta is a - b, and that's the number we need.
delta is 0.02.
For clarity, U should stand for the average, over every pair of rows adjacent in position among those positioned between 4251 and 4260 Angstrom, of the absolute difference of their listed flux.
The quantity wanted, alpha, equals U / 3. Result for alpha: 0.0025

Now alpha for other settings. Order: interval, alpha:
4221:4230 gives 0.0021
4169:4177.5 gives 0.0021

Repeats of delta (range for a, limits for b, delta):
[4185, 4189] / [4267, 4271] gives -0.02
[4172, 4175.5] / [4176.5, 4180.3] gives -0.05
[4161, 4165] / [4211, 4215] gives -0.10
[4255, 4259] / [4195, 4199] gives 0.02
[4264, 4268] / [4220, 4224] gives 0.04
